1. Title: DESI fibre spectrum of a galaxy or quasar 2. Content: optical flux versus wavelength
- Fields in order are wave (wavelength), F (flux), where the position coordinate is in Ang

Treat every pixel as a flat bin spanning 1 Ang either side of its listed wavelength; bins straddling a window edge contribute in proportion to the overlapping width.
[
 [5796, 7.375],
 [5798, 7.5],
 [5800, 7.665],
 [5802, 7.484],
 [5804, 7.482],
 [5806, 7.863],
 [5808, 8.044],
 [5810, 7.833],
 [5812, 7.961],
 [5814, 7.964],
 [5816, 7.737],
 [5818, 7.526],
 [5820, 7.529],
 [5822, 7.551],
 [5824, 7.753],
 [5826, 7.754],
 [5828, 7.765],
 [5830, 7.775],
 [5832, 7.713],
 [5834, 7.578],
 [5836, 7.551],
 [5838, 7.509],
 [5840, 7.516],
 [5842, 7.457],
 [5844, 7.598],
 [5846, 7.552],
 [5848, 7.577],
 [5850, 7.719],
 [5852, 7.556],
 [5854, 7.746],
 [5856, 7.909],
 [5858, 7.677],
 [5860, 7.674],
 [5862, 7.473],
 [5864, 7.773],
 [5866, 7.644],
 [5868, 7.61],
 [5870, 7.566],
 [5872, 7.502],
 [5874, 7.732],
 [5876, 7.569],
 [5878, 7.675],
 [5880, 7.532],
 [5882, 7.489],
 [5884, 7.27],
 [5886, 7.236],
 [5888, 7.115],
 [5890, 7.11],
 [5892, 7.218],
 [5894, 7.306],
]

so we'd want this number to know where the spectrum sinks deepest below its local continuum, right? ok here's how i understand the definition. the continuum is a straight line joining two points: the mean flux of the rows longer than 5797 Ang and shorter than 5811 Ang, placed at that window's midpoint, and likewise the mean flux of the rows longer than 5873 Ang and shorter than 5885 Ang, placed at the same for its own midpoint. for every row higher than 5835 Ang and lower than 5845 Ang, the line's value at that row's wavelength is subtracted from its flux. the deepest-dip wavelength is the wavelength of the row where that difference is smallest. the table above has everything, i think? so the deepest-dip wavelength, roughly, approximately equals 5842 Ang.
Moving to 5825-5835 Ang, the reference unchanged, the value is 5834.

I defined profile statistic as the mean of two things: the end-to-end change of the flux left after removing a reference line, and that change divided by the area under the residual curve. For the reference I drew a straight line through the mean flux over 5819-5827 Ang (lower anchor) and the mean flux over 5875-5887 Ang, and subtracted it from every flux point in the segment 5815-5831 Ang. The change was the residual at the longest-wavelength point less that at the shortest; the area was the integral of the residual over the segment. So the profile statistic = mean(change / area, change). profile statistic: 0.14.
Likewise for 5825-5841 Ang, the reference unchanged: -0.30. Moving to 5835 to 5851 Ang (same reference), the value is -0.18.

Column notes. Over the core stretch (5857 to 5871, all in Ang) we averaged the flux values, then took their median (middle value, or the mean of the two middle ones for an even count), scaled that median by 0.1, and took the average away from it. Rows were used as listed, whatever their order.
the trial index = -6.87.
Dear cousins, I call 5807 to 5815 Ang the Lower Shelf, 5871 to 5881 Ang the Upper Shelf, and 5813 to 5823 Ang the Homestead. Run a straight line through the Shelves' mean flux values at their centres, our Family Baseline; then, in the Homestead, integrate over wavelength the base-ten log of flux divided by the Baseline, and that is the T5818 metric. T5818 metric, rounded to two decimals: -0.14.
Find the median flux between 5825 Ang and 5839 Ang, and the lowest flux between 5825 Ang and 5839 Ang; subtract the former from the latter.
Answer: -0.204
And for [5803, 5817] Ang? -0.381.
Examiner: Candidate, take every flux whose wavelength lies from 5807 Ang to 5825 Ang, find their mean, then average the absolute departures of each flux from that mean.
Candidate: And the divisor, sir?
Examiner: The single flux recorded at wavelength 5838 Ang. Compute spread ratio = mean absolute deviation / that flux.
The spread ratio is 0.022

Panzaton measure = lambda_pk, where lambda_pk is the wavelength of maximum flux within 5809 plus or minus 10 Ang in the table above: 5808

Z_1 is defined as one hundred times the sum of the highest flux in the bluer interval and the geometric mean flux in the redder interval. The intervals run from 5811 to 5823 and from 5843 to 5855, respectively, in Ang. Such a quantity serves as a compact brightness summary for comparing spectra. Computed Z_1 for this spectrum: 1559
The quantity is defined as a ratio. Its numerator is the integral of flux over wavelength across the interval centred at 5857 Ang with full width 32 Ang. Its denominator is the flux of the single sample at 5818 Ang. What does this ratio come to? 32.4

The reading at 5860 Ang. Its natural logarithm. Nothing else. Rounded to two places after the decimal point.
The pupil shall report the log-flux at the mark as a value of 2.04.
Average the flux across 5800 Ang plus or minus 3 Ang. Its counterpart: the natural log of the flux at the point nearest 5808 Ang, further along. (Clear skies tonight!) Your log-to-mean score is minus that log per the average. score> -0.276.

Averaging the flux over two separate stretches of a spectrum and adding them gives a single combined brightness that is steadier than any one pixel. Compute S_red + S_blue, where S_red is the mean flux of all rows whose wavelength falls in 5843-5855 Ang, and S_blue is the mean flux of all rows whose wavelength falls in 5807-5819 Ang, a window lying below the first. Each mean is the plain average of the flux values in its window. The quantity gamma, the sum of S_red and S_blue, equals 15.5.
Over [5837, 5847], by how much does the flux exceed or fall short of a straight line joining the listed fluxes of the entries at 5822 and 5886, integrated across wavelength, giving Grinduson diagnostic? 0.7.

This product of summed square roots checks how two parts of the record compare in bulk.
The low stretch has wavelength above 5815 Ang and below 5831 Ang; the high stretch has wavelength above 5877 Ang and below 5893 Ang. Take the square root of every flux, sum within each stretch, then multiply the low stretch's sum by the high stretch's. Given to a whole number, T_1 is 480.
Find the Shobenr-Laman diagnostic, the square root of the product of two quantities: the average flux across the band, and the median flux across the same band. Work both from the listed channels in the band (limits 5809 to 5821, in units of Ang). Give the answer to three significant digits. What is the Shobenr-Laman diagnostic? 7.77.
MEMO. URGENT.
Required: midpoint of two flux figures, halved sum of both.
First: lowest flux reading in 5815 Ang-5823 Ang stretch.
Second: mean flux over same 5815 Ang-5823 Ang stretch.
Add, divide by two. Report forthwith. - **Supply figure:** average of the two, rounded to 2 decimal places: 7.56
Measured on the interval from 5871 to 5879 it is 7.56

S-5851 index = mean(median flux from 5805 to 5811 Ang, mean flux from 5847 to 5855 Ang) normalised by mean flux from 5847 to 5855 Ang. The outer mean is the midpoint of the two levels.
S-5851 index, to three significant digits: 1.01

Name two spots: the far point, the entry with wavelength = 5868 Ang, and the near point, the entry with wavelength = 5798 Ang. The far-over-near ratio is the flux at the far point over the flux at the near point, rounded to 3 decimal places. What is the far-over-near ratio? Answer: 1.015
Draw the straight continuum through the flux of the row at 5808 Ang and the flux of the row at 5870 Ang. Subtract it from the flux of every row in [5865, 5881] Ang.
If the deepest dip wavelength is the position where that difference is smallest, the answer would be 5872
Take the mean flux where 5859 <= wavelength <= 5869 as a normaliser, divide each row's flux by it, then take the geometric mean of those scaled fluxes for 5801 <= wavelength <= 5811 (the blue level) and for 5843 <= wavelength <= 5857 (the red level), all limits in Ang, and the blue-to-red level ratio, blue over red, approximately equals 1.01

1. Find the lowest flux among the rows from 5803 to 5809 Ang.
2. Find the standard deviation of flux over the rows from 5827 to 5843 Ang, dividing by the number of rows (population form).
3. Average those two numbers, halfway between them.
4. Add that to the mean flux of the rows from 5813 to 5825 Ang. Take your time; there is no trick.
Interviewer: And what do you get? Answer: 11.5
